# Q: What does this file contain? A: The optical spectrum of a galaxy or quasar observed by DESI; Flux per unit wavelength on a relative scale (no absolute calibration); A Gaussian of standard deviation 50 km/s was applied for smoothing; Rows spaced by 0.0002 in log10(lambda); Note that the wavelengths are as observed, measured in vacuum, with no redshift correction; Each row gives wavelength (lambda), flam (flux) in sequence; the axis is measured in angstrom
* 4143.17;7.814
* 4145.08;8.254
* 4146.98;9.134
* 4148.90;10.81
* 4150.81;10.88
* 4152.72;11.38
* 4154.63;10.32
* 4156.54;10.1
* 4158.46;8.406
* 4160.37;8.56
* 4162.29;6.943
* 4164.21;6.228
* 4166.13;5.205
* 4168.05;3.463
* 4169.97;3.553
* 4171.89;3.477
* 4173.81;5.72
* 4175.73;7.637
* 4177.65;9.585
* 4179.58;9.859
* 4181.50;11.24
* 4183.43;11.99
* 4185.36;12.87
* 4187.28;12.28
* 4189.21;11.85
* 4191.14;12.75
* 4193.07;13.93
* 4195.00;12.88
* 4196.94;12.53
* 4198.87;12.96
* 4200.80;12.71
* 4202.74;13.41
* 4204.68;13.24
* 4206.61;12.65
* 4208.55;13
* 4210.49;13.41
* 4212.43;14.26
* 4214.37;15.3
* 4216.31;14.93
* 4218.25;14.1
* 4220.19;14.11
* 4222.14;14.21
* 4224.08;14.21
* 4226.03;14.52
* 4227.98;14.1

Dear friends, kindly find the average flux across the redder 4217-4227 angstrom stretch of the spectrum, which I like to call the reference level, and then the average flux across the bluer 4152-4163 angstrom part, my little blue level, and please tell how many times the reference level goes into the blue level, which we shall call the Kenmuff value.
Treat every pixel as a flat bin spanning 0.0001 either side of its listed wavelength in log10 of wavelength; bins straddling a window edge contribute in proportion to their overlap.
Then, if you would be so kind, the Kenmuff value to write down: 0.65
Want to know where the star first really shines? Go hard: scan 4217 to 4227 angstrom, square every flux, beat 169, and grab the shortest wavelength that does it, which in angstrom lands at 4218.25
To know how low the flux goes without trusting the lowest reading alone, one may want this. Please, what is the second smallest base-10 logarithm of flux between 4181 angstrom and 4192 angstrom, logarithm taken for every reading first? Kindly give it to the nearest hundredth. 1.07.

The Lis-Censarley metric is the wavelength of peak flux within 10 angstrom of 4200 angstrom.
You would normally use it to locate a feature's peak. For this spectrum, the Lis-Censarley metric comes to 4193.07 angstrom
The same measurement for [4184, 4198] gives 4193.07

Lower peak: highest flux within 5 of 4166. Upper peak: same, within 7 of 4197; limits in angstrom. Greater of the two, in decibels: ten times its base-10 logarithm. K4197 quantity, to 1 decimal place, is 11.4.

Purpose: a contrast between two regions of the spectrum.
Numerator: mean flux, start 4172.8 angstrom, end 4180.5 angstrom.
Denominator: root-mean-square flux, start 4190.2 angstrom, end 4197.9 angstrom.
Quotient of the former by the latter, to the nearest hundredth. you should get 0.63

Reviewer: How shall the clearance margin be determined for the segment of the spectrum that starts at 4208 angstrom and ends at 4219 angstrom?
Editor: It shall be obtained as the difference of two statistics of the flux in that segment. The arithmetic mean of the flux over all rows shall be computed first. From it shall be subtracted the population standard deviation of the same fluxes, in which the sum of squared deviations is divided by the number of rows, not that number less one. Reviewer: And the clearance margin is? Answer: 13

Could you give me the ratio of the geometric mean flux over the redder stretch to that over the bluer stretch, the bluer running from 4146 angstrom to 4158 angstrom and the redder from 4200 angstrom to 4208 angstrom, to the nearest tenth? 1.2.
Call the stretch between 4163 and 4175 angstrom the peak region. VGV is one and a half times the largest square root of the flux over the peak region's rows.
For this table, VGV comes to 3.7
